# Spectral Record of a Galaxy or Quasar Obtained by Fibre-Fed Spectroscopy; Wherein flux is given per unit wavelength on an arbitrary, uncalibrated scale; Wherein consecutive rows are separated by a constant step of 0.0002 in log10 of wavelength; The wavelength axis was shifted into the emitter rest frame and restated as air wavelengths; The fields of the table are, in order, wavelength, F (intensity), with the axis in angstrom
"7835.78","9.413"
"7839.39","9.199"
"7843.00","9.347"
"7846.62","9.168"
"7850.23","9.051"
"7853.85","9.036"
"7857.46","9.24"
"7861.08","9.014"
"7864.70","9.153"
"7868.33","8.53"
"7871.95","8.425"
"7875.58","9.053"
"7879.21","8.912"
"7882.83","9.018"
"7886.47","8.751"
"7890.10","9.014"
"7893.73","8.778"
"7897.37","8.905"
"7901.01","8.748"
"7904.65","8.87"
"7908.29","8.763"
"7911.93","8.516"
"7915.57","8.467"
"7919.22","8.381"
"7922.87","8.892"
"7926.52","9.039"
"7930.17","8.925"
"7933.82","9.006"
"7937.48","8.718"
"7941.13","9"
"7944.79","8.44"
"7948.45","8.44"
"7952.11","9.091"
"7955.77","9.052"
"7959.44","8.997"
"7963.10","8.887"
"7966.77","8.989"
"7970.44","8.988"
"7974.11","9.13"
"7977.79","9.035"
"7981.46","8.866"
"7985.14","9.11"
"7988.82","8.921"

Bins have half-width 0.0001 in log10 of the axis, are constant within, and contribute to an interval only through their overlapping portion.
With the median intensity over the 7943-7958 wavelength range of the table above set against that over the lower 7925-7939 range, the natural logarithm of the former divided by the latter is -0.025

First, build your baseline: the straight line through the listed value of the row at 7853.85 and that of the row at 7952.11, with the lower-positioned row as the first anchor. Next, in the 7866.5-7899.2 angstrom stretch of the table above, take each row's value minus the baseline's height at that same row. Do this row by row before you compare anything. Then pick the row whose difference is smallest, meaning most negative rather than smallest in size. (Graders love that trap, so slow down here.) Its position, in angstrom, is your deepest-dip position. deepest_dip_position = 7871.95 angstrom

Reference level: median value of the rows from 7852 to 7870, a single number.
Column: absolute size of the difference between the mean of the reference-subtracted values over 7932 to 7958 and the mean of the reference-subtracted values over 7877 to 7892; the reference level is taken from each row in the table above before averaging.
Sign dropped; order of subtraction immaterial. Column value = 0.10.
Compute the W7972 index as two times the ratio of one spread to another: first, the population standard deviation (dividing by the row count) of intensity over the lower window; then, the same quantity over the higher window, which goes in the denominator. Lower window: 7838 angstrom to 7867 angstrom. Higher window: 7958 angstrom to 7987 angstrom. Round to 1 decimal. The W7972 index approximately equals 2.4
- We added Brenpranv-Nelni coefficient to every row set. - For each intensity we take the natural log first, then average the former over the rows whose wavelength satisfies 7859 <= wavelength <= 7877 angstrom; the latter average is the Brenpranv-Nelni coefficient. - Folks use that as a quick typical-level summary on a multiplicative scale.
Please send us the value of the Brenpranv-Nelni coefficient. 2.18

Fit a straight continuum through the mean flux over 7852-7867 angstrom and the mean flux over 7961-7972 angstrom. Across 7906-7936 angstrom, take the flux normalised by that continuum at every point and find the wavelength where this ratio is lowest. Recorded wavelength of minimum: 7919.22 angstrom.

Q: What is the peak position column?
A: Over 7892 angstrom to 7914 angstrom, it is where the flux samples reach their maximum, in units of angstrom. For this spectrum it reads 7897.37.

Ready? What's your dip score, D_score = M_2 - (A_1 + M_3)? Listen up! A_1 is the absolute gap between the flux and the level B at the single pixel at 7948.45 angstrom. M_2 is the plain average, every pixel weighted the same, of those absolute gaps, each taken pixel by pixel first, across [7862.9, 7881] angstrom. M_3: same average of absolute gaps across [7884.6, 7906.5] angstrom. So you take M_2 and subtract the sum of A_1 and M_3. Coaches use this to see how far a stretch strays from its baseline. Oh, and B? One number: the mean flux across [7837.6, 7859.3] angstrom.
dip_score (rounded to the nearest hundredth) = -0.70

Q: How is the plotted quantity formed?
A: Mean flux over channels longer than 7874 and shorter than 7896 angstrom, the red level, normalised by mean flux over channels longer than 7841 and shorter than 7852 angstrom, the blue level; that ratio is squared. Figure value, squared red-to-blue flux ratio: 0.943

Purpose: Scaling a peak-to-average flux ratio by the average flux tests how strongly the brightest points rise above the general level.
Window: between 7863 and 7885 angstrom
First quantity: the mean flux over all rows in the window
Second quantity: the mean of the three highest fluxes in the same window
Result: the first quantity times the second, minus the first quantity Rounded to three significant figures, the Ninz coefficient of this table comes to 71.4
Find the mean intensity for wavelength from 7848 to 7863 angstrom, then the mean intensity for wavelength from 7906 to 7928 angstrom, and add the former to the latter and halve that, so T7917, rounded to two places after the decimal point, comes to 8.88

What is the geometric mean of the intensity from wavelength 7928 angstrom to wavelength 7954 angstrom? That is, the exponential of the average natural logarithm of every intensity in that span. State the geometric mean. 8.80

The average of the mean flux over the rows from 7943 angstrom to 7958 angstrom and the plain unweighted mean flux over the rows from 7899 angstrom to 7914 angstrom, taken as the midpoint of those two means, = 8.74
